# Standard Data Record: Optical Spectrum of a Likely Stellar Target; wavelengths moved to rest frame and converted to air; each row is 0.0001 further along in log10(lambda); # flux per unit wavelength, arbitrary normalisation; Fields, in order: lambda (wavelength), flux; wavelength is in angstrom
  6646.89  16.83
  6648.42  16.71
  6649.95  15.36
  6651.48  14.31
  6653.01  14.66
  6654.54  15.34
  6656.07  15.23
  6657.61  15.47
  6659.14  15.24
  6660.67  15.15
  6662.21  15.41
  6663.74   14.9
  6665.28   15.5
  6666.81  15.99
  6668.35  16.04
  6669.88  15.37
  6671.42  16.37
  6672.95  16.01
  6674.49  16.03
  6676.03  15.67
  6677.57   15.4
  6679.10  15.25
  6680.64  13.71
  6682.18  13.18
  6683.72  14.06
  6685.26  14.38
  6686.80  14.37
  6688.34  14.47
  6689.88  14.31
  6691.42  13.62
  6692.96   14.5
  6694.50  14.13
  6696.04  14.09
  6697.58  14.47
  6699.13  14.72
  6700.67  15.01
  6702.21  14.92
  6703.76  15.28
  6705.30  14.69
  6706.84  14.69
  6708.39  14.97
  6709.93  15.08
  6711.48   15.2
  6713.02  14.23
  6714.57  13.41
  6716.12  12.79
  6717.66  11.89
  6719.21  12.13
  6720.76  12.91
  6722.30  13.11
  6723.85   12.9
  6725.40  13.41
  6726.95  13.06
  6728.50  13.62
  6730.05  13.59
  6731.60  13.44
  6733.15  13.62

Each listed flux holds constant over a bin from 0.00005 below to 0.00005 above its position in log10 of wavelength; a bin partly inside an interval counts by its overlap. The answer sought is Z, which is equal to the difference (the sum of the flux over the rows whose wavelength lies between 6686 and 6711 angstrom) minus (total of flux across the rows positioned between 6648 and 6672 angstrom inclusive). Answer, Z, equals -14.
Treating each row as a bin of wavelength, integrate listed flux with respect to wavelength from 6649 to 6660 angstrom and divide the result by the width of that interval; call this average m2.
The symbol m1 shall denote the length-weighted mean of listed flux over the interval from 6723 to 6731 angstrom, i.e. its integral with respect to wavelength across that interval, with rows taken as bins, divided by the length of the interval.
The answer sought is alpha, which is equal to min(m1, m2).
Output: 13.3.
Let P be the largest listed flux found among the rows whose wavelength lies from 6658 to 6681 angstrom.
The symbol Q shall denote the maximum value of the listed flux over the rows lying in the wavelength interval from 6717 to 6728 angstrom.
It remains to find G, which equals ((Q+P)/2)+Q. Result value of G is 28.3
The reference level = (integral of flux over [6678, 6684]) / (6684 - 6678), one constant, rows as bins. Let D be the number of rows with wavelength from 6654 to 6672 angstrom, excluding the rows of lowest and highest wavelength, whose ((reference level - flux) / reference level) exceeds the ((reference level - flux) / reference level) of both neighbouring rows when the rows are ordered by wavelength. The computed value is 4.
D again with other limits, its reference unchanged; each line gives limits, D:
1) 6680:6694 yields 3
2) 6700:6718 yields 1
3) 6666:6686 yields 3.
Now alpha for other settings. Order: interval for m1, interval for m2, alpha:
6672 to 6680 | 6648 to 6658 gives 15.2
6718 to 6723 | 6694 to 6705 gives 12.6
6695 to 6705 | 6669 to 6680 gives 14.7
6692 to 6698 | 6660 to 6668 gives 14.3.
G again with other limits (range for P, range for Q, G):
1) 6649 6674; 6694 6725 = 31.1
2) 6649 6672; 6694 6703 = 30.7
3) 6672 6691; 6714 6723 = 28.1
